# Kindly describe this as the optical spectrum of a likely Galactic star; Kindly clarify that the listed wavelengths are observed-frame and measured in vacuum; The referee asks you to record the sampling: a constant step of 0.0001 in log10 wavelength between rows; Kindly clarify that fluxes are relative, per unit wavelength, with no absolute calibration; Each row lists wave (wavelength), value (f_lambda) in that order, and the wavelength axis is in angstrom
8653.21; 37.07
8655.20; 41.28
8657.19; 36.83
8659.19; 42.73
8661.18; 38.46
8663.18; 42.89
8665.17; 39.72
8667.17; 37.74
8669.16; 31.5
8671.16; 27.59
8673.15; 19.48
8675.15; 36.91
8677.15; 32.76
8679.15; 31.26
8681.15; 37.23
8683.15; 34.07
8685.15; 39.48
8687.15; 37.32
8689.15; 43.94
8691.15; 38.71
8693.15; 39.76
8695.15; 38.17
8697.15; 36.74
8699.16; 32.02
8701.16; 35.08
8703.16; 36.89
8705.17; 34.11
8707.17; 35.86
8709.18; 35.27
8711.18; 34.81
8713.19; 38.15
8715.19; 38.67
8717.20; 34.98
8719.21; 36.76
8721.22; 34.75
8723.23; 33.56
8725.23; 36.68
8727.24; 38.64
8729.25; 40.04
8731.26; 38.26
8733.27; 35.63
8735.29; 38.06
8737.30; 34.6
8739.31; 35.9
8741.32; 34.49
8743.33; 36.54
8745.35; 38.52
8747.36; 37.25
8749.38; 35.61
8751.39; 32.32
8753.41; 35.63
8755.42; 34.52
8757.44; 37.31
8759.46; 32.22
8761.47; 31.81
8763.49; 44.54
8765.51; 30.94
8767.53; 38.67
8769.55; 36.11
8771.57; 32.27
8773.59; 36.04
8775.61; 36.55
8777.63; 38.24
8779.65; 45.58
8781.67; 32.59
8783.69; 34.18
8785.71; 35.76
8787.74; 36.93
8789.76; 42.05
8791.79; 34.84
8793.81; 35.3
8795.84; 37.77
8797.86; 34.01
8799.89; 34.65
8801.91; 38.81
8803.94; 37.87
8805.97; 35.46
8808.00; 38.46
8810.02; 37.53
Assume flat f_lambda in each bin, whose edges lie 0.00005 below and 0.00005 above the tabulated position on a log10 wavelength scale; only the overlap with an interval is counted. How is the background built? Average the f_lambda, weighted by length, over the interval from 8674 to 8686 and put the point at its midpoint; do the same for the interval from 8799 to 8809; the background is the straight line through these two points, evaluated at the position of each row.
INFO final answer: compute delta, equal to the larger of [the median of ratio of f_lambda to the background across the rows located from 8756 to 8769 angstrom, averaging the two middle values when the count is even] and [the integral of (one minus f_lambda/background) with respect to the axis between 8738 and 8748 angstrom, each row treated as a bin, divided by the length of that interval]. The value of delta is 0.96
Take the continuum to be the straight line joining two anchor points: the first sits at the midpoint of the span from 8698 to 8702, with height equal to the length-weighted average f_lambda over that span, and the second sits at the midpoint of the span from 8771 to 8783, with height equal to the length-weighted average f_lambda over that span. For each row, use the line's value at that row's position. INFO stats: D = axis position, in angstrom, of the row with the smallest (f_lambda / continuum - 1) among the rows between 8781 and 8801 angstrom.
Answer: 8781.67 angstrom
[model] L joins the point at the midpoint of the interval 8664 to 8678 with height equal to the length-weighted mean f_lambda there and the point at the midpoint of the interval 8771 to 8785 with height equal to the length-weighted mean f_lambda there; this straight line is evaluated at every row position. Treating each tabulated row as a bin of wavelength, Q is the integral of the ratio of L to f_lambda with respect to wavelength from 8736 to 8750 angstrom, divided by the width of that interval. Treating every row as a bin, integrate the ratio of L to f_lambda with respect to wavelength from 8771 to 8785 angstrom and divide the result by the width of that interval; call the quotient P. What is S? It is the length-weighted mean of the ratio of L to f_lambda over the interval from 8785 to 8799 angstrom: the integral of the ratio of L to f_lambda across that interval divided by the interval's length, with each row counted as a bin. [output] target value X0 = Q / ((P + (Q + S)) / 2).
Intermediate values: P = 1.01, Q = 0.98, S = 1.02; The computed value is 0.649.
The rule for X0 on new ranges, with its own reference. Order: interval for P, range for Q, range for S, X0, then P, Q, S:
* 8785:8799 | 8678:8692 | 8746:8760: 0.609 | 1.02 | 0.89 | 1.02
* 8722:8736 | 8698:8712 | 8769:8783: 0.666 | 0.93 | 0.97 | 1.01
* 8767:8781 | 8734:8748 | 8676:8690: 0.676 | 0.98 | 0.97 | 0.91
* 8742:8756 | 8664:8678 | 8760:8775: 0.685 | 0.99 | 1.06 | 1.03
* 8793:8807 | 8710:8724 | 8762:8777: 0.635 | 1.04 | 0.95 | 1.01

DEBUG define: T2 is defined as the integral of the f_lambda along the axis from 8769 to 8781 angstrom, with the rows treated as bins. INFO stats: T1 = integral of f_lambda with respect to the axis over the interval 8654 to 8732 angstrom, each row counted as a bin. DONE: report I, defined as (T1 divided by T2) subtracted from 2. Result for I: -4.3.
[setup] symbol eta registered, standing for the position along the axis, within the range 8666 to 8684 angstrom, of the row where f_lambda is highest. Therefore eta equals 8667.17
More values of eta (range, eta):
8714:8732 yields 8729.25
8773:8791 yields 8779.65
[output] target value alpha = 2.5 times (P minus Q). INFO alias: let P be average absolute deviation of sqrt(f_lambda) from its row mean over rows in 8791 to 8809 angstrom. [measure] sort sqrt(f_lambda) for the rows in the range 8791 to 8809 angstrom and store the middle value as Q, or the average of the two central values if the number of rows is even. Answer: -14.5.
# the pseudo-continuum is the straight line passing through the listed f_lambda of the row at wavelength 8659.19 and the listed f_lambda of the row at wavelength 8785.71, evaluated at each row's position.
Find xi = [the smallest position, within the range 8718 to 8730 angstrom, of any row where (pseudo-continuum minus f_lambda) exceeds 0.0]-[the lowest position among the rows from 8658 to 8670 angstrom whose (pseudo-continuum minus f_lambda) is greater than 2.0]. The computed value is 58.0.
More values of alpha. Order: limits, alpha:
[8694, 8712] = -14.6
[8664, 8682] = -13.3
